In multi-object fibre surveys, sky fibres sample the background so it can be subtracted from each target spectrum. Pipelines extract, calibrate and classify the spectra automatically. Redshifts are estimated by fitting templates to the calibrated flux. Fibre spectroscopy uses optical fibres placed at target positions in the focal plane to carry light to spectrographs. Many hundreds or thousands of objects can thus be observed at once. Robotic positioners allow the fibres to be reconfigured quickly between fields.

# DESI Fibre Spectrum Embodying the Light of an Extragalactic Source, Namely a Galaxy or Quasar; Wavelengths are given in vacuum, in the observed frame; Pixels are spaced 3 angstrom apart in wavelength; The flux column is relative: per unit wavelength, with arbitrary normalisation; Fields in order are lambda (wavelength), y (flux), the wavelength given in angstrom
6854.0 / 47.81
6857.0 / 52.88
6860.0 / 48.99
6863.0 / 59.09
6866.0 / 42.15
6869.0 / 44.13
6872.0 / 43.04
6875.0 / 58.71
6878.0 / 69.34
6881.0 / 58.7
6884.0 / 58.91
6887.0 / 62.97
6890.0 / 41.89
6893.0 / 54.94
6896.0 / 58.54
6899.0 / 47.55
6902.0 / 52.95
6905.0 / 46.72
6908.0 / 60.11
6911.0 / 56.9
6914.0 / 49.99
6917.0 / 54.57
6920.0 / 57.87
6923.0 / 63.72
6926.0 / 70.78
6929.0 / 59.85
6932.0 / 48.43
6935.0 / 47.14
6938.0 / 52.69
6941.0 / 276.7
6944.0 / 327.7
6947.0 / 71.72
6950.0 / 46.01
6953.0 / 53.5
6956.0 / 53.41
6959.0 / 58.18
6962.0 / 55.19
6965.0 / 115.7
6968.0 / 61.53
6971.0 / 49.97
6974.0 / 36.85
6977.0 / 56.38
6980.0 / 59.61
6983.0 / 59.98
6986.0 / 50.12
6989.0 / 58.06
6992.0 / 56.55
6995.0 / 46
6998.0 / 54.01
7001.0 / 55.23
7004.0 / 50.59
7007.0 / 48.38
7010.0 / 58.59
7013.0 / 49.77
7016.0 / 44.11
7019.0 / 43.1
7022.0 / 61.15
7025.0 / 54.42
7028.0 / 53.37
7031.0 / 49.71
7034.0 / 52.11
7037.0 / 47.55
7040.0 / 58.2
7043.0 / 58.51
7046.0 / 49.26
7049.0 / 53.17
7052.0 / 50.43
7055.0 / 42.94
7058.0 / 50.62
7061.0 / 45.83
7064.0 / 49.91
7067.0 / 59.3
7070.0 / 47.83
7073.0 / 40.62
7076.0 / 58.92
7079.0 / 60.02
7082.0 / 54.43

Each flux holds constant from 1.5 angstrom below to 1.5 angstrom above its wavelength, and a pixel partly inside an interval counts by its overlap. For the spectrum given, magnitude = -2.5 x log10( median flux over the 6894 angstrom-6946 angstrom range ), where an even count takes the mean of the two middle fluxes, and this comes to -4.39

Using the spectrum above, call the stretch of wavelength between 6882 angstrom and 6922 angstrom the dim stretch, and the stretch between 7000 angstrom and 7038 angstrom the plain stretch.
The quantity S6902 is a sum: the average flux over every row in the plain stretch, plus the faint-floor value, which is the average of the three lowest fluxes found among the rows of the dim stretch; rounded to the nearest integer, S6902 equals 97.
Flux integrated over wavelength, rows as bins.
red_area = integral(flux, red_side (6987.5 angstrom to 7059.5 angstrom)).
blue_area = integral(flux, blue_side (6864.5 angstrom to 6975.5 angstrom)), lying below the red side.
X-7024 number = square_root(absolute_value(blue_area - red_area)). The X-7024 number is 63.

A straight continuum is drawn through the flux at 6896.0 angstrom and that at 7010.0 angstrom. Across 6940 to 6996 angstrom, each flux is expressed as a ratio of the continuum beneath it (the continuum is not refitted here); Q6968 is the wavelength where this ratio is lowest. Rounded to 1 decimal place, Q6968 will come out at 6974.0 angstrom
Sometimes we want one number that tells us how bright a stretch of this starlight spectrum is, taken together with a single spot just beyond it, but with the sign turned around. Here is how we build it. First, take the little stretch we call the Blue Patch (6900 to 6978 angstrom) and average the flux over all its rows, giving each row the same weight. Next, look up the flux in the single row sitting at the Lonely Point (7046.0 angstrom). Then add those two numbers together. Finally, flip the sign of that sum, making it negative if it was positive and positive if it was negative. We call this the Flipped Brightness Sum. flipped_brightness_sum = -126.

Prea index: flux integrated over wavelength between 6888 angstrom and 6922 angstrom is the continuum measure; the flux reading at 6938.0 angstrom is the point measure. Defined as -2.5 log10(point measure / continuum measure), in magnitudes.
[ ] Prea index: 3.8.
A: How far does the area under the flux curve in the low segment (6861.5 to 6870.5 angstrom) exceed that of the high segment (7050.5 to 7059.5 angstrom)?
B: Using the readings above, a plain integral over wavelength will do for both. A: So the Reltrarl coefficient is 4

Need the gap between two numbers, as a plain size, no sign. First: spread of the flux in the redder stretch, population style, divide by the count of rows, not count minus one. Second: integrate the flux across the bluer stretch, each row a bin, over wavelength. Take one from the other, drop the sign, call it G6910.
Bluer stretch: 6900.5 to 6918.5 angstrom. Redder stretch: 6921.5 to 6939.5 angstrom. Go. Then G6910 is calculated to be 955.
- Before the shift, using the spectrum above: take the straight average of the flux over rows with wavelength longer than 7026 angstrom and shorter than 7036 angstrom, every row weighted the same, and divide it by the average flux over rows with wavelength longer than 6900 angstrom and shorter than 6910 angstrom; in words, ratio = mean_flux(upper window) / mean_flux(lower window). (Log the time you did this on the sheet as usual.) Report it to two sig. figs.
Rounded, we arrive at 0.97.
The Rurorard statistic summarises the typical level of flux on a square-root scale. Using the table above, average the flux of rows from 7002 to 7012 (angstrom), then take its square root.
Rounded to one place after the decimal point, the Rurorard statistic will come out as 7.2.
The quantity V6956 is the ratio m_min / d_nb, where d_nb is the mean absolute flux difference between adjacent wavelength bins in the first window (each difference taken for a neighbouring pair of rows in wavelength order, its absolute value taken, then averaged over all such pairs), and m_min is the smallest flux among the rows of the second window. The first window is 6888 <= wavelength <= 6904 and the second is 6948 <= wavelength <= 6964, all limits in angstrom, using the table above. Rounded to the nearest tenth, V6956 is 5.6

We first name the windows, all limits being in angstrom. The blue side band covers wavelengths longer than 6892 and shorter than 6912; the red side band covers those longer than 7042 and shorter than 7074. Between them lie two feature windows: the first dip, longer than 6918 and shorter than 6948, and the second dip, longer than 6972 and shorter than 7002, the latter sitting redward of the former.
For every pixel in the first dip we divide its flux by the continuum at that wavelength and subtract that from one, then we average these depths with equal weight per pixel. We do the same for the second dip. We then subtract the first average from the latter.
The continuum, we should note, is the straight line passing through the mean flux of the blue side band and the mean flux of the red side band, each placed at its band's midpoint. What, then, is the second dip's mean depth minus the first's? 1.00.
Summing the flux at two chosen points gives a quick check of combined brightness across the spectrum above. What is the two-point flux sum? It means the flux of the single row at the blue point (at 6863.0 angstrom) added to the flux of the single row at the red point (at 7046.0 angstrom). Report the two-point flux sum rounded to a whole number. 108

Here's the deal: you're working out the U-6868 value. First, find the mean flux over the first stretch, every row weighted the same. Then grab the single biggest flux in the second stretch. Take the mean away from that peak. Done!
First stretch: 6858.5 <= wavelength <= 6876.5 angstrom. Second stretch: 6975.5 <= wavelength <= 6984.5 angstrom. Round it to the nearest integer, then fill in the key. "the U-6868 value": 11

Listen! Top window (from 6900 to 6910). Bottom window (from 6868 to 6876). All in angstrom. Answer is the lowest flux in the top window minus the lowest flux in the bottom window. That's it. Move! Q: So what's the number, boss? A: 4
